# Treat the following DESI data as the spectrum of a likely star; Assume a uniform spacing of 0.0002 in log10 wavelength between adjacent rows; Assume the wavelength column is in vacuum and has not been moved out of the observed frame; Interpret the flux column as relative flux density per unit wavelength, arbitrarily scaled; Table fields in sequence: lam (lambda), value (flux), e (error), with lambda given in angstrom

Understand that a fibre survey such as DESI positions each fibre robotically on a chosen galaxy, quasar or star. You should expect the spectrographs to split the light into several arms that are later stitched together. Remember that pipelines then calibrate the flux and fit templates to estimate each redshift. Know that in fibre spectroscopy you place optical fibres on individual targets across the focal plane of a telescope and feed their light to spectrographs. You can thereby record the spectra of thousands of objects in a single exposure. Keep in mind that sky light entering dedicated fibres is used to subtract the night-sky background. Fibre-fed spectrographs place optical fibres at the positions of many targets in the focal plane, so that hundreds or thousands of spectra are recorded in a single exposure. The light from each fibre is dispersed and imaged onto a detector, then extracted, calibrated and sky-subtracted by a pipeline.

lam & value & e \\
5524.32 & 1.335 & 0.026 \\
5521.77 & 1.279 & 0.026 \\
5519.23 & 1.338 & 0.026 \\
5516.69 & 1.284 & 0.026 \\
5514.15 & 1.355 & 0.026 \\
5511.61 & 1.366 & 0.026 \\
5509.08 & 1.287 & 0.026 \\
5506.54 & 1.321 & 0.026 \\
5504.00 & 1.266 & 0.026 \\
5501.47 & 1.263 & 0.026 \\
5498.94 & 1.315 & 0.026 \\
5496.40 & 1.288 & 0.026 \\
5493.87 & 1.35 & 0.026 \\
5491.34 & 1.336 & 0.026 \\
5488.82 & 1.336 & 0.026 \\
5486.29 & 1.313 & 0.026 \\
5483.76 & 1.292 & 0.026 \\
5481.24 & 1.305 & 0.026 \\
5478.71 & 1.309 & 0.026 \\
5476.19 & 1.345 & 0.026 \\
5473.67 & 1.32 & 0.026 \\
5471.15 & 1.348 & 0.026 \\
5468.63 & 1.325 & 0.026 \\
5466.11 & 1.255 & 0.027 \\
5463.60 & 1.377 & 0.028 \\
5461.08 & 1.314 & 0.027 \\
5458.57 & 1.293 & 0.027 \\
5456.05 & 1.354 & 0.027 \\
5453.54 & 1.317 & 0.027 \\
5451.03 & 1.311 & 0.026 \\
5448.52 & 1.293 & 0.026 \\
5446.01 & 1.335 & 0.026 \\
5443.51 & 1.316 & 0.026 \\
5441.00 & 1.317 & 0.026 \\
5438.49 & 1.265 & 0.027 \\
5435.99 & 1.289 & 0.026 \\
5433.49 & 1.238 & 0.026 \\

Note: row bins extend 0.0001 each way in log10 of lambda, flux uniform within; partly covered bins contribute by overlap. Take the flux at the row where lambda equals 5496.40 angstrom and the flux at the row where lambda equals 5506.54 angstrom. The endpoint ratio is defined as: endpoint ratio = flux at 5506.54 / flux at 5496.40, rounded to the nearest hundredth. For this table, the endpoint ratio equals 1.03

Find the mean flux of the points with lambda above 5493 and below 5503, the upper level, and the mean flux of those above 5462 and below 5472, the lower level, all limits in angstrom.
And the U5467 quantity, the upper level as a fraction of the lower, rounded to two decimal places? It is 0.98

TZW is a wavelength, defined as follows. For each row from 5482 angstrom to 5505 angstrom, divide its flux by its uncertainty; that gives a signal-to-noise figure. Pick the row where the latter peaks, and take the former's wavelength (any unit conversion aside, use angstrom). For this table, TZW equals 5493.87 angstrom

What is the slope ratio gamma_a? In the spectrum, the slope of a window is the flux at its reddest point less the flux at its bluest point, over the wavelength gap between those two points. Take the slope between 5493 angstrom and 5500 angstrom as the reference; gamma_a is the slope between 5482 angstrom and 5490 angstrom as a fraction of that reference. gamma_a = -1.3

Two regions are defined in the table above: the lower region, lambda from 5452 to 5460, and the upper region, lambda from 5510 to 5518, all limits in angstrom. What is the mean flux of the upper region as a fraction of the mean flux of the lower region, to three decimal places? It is 1.010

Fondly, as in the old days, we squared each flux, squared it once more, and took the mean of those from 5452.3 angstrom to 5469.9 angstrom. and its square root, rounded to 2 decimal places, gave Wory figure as 1.74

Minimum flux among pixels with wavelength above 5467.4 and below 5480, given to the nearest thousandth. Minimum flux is 1.309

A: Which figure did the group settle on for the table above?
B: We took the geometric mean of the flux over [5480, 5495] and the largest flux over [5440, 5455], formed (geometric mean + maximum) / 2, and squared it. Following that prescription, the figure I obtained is 1.765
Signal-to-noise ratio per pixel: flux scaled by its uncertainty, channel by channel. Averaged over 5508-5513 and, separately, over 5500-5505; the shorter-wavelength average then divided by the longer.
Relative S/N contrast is 0.95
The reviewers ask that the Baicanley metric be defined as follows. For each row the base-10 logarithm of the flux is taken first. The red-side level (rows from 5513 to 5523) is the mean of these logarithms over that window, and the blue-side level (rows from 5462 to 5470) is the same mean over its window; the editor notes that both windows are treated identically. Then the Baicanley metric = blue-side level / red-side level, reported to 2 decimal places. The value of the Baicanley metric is 1.01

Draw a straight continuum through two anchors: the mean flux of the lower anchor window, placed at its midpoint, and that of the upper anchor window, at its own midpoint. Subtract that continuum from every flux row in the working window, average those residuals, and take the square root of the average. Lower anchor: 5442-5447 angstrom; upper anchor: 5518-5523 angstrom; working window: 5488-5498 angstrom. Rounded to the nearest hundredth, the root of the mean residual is 0.11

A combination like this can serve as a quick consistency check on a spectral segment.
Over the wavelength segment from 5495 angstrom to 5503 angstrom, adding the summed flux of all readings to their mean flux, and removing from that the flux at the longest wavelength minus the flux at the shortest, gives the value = 5.2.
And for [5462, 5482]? 12.0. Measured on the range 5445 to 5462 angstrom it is 10.6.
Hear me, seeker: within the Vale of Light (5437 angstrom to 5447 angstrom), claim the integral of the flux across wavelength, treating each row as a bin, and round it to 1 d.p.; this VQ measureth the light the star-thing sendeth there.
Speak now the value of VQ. 13.1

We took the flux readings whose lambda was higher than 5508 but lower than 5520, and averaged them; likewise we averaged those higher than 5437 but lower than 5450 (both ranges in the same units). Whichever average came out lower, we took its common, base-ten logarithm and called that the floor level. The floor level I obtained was 0.116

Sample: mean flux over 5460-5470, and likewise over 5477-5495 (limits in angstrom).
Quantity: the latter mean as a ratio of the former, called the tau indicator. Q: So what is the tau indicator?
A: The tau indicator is 1.002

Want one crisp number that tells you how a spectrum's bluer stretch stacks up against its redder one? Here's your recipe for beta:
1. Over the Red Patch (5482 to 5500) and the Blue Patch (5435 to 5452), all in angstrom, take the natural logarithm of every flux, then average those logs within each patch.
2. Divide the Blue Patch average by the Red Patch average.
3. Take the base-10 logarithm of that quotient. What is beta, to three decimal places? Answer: -0.018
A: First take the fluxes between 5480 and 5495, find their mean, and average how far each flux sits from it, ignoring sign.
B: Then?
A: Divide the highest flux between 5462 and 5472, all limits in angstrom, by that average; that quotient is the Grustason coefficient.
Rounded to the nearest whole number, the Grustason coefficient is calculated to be 74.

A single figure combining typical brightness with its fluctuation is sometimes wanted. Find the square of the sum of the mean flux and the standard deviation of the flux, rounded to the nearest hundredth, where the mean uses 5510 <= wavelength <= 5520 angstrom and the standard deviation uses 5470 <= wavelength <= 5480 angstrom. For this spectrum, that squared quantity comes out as 1.83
